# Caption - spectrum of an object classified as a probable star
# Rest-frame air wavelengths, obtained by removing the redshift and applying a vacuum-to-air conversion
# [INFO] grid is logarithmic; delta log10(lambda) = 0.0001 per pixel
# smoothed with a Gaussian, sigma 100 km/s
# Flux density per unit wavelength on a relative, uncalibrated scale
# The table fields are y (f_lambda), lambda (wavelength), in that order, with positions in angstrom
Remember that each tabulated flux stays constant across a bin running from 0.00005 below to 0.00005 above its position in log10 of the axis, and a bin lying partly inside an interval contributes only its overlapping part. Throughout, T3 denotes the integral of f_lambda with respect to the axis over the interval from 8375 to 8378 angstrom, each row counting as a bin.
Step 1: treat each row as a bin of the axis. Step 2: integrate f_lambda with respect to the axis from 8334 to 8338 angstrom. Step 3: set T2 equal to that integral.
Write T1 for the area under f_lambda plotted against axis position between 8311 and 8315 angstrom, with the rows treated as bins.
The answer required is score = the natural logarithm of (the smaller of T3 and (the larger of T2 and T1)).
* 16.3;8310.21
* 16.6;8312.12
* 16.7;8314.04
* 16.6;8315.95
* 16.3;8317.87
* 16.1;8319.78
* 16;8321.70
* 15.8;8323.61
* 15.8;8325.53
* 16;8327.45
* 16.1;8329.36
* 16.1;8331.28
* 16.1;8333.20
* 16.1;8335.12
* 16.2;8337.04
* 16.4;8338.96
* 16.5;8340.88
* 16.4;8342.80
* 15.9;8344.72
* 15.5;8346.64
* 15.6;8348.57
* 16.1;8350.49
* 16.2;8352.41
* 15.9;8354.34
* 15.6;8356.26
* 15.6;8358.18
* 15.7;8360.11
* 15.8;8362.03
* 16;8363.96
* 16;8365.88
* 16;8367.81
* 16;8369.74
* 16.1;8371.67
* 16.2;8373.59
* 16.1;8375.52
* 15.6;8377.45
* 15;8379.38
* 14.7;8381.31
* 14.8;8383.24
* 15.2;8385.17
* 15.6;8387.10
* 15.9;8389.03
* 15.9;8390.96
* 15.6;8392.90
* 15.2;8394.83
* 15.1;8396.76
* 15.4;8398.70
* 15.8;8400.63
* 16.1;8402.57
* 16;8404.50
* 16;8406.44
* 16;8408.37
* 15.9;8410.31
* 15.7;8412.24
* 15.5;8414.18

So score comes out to 3.86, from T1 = 66.6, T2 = 65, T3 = 47.5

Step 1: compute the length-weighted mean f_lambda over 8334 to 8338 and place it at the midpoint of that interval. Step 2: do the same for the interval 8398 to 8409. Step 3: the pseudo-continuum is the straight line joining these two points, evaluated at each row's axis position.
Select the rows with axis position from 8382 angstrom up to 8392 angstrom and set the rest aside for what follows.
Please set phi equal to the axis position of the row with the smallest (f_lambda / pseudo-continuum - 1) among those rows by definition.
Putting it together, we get 8383.24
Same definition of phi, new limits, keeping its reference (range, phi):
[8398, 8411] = 8398.70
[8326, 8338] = 8327.45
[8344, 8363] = 8346.64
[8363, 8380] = 8379.38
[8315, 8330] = 8323.61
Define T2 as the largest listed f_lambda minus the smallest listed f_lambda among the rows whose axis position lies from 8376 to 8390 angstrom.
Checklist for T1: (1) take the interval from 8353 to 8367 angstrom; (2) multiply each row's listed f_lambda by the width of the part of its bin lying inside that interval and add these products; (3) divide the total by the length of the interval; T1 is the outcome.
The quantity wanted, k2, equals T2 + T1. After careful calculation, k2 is 17.0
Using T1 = 15.81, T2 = 1.2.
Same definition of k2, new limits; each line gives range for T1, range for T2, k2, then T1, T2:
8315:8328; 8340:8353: 17.1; 16.08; 1.0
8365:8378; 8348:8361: 16.6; 16.01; 0.6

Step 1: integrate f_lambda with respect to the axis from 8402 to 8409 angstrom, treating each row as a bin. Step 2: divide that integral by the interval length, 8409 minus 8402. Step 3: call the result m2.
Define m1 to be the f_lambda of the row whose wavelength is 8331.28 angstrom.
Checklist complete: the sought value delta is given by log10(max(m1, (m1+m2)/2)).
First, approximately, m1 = 16.1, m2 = 16.0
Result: 1.21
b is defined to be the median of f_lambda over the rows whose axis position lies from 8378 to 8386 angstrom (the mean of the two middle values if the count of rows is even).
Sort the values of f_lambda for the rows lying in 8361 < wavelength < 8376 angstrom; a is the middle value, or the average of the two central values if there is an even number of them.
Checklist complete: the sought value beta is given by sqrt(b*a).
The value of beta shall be 15.4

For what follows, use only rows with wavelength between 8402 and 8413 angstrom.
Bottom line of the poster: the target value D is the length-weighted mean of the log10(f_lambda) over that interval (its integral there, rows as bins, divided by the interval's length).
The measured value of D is 1.204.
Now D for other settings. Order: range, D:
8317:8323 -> 1.209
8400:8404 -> 1.203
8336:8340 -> 1.212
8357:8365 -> 1.199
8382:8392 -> 1.189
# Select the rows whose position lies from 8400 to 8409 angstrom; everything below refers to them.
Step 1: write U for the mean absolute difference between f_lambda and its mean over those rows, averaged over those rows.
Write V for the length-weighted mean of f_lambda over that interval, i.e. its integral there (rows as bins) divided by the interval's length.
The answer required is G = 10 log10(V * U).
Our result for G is 0.6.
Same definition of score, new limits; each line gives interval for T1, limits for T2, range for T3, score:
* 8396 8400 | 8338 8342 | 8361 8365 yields 4.15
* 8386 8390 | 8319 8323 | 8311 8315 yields 4.16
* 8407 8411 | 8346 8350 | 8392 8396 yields 4.12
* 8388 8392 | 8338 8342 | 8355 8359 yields 4.14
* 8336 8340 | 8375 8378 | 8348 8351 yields 3.86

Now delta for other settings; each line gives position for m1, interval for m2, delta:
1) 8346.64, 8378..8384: 1.19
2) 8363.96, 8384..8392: 1.20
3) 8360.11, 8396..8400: 1.20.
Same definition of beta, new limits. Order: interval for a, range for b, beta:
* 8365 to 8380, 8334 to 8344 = 16.2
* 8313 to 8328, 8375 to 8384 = 15.5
